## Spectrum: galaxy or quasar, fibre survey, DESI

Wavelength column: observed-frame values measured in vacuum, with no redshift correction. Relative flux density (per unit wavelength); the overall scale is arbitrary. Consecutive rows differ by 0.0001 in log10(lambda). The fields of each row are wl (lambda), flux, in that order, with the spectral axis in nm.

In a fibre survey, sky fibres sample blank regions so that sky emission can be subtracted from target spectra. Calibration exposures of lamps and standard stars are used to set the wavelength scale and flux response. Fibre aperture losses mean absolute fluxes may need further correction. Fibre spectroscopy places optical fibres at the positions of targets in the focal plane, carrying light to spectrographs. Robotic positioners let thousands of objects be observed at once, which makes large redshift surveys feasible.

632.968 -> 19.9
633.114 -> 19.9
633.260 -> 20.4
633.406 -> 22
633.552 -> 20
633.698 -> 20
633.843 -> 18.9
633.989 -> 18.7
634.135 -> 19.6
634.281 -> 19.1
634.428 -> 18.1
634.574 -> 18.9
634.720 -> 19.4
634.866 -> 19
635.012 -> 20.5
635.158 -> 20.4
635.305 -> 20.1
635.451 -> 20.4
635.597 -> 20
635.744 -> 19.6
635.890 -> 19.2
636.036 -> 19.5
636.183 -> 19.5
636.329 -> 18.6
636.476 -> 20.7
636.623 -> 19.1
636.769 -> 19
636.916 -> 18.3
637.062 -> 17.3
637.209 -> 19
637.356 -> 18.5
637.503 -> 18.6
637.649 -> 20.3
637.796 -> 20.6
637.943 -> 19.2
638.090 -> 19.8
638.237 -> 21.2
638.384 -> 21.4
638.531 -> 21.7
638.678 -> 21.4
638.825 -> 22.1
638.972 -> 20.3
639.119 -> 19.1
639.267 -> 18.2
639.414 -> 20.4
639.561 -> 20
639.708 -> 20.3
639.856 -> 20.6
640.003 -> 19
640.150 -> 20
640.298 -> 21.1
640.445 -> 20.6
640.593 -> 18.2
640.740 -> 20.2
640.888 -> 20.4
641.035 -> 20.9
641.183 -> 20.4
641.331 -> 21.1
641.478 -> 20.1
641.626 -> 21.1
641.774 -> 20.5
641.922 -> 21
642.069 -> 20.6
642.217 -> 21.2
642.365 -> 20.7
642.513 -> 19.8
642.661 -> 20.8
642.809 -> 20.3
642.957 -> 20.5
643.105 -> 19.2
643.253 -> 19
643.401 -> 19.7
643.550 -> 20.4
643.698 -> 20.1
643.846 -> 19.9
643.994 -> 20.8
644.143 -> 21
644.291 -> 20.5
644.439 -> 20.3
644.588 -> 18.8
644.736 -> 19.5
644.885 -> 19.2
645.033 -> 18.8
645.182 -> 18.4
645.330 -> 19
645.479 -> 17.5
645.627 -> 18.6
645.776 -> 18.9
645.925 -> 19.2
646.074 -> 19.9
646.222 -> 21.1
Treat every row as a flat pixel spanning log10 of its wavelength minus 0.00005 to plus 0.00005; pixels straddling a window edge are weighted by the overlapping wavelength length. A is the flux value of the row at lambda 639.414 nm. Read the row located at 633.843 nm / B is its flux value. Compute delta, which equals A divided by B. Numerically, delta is 1.08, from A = 20.4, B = 18.9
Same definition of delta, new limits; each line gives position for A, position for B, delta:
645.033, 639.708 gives 0.93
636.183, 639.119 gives 1.02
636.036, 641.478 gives 0.97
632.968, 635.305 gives 0.99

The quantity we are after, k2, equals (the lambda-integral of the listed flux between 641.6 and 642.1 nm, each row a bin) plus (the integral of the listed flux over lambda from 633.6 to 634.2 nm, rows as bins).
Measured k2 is 22.0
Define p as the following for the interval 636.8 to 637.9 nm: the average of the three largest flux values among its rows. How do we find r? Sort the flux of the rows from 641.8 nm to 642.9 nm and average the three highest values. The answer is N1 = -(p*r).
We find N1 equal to -419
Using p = 20.0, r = 21.0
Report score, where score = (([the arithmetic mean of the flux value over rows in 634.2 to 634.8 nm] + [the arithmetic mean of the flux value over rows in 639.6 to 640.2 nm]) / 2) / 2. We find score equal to 9.7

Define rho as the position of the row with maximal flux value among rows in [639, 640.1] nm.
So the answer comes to 639.856 nm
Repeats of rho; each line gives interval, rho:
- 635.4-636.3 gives 635.451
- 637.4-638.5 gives 638.384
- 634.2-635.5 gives 635.012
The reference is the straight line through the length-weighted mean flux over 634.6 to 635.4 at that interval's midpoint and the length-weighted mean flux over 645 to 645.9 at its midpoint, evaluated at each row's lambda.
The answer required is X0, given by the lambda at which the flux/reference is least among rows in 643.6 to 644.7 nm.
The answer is 644.588 nm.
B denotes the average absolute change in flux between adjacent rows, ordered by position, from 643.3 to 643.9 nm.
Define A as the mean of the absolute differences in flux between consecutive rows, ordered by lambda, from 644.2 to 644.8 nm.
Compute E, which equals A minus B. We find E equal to 0.4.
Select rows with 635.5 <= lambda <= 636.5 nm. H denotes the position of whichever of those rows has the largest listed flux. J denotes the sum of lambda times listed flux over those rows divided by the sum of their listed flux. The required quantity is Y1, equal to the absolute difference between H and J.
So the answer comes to 0.44 nm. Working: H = 636.476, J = 636.04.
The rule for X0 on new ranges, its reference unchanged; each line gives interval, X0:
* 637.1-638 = 637.356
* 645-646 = 645.479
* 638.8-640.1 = 639.267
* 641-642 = 641.478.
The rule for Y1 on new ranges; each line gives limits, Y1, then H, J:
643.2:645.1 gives 0.01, 644.143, 644.14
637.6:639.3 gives 0.37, 638.825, 638.45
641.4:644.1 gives 0.51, 642.217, 642.73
